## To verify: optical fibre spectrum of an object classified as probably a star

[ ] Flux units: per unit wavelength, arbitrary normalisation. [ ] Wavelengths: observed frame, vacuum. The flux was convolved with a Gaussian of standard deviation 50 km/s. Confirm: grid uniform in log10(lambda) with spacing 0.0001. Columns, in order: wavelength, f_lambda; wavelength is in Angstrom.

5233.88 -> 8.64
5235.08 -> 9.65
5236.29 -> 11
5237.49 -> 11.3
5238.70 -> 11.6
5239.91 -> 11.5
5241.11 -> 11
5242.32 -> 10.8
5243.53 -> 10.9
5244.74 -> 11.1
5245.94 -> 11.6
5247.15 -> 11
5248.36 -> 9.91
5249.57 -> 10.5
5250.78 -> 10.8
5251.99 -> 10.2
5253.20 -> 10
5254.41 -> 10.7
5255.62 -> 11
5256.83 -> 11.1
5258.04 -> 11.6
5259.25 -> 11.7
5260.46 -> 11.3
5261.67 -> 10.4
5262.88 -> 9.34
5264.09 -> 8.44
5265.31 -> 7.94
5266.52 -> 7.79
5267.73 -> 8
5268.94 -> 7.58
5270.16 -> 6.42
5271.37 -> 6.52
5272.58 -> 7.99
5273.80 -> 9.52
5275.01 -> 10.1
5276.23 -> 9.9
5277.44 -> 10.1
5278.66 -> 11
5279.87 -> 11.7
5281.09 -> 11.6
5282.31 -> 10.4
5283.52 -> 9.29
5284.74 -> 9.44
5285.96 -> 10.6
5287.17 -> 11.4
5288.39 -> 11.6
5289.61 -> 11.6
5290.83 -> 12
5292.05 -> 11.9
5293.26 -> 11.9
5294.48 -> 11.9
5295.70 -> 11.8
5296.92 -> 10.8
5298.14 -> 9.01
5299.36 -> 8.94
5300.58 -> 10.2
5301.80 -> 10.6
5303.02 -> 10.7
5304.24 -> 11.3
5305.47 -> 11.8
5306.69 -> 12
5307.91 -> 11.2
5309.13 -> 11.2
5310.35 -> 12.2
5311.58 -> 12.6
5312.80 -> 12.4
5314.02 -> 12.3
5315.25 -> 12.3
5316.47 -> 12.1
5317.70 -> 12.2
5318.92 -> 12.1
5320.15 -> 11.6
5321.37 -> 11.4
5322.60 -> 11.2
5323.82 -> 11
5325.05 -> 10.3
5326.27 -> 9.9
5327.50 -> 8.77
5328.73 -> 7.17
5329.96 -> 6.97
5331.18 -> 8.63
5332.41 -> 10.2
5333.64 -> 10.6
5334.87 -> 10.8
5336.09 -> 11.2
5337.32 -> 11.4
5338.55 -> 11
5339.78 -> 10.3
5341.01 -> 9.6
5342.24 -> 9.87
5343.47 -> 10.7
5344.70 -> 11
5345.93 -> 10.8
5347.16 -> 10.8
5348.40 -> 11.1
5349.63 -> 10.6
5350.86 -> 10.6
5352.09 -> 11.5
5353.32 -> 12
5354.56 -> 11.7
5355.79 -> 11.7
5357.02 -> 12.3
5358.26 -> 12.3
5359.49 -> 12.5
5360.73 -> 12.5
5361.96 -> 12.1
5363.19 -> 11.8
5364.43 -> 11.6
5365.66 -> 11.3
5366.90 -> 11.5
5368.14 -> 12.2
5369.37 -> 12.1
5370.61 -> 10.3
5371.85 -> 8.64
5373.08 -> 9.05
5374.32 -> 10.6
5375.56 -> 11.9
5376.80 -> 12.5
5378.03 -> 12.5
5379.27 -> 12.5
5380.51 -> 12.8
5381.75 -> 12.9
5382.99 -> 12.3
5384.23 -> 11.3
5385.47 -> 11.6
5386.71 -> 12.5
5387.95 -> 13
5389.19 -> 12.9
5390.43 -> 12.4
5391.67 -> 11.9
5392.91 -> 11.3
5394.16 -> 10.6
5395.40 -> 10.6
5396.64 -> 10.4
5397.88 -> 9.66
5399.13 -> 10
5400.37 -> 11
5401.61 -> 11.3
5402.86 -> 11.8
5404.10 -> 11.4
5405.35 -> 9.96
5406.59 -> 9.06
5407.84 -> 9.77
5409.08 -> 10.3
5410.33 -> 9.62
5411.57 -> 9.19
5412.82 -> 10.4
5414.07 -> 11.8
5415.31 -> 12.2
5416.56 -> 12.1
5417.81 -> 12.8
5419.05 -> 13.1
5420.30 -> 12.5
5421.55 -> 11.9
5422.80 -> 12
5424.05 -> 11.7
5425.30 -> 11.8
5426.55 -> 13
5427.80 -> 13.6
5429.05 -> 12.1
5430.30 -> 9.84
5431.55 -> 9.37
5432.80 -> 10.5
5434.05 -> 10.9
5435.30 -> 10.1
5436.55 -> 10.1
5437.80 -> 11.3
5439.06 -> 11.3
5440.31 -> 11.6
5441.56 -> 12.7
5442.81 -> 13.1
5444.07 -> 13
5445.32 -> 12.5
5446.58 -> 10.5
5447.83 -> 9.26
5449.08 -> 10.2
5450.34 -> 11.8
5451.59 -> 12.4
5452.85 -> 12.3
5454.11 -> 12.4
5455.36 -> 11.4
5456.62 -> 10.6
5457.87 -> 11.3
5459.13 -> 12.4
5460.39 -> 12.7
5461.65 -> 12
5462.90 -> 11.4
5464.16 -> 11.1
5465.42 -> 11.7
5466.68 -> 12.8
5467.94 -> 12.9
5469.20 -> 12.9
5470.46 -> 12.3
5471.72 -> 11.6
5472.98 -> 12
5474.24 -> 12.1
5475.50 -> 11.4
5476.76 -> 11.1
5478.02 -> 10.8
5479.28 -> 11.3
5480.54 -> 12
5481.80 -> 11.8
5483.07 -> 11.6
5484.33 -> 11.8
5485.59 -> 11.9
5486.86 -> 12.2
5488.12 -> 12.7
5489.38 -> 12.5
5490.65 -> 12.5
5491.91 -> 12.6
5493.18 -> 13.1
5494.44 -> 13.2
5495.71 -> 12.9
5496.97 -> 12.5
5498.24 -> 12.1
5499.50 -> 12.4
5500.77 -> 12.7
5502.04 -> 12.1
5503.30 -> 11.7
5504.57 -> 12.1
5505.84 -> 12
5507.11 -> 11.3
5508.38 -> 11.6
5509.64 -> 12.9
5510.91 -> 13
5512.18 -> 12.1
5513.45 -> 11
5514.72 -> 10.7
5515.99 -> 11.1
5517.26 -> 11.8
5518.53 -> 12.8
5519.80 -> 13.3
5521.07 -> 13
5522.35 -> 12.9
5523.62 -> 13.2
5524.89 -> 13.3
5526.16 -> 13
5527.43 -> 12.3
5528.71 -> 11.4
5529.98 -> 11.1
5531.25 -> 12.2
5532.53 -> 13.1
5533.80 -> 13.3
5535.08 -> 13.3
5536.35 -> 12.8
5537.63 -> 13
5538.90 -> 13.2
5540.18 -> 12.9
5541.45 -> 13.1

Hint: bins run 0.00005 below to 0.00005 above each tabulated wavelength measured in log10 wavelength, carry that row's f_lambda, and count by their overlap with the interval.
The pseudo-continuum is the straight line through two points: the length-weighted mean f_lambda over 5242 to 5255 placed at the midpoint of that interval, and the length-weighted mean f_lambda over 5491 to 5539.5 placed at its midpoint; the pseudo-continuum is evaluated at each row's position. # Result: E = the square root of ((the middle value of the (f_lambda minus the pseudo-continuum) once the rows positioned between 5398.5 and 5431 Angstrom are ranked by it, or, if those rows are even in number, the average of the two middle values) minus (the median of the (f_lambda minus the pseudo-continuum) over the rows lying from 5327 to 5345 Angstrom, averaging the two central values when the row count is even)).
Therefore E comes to 0.95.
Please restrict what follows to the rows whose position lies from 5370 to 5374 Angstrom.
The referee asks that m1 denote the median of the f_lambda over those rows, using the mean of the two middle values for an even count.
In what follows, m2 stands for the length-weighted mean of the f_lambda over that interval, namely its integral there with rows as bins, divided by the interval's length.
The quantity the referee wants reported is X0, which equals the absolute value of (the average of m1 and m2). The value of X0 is 9.2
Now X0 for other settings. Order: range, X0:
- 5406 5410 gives 9.7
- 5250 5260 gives 10.9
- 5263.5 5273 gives 7.7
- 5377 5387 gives 12.4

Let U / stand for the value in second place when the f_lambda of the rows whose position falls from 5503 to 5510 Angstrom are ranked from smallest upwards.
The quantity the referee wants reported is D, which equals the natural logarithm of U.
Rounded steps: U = 11.6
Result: 2.45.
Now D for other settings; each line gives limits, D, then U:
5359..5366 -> 2.45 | 11.6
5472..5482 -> 2.41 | 11.1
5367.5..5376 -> 2.20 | 9.05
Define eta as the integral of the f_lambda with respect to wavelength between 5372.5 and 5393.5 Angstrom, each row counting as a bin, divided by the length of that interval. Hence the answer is 12.0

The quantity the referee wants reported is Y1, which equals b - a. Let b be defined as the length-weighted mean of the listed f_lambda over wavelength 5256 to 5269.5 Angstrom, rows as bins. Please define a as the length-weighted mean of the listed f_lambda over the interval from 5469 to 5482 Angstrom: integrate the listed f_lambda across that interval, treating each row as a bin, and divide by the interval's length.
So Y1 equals -2.1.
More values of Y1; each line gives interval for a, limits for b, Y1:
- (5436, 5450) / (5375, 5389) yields 0.9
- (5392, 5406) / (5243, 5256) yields -0.1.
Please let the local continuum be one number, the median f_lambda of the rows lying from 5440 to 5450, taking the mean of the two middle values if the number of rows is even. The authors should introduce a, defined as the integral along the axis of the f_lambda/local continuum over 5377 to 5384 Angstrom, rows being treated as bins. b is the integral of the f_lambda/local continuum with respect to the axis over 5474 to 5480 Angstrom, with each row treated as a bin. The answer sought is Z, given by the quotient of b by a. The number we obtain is 0.77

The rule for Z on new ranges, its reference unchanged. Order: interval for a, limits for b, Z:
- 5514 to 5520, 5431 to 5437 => 0.86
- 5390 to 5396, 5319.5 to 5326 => 1.06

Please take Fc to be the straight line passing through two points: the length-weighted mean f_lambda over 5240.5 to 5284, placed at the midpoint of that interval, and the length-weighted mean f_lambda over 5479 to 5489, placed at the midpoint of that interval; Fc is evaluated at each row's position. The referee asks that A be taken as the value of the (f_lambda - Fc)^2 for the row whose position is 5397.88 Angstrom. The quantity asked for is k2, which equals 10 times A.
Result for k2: 23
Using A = 2.3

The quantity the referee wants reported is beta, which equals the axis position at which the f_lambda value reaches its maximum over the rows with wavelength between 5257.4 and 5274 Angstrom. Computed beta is 5259.25 Angstrom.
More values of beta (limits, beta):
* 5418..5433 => 5427.80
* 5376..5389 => 5387.95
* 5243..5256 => 5245.94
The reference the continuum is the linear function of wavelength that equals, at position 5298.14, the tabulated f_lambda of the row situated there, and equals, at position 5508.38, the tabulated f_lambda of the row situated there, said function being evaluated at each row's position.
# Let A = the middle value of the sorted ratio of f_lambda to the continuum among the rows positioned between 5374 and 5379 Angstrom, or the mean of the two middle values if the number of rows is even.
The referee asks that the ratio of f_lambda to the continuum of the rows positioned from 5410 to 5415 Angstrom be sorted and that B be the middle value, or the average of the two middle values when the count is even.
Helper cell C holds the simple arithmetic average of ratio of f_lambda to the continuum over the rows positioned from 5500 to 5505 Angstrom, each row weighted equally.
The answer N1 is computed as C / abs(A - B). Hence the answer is 4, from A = 1.22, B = 0.96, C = 1.05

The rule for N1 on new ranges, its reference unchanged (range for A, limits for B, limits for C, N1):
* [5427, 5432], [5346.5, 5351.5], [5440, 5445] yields 15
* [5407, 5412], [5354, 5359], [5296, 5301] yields 4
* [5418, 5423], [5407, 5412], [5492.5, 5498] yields 5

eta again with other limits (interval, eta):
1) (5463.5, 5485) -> 11.8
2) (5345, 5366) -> 11.6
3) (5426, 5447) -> 11.5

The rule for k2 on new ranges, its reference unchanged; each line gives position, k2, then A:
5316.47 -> 27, 2.7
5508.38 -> 3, 0.3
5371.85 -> 54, 5.4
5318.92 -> 26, 2.6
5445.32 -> 8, 0.8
